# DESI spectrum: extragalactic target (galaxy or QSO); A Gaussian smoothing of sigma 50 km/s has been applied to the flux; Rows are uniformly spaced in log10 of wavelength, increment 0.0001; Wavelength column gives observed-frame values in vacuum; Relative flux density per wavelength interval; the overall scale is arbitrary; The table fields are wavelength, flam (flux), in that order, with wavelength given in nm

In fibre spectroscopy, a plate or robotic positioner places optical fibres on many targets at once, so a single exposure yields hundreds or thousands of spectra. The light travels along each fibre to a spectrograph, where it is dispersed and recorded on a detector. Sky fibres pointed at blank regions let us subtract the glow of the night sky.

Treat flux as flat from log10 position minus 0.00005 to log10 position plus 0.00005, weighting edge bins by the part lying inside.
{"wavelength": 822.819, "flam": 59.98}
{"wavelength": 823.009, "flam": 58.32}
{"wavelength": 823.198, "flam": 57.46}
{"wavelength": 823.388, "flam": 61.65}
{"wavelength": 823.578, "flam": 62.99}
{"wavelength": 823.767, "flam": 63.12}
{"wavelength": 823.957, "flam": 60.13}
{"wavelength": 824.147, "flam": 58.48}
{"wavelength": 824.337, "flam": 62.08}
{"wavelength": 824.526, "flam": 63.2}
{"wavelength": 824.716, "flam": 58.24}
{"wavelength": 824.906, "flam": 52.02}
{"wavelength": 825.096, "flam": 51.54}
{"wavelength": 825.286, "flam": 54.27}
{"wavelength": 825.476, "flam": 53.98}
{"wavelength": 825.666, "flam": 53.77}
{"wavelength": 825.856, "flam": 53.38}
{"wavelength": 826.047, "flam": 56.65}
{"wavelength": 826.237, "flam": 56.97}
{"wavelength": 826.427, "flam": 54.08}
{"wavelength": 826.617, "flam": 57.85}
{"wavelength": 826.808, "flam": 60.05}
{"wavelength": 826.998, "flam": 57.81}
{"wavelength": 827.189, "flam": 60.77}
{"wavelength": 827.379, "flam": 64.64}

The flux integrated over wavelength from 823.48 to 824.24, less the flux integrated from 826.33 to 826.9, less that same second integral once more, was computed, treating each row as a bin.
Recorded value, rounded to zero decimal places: -19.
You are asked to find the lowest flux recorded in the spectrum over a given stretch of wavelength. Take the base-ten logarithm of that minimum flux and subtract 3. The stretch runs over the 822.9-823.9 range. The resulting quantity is -1.24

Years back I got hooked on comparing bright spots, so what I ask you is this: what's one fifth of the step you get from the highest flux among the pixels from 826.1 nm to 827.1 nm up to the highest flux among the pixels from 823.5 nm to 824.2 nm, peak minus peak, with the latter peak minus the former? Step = 0.61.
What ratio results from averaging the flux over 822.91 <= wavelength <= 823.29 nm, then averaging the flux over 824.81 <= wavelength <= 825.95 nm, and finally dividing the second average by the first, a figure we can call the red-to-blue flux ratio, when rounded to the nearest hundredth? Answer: 0.92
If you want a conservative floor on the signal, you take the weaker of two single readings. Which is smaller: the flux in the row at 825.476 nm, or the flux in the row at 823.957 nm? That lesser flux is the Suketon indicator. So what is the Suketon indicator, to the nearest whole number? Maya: 54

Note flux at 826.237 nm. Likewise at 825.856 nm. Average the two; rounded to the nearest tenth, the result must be 55.2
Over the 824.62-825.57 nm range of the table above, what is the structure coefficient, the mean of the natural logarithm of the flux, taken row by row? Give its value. 3.99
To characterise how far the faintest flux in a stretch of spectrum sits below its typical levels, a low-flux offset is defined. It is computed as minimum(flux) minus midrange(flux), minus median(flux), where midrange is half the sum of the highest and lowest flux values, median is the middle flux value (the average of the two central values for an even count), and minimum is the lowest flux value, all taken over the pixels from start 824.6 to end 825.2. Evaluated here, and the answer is -55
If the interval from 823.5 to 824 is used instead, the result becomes -64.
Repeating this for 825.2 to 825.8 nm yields -54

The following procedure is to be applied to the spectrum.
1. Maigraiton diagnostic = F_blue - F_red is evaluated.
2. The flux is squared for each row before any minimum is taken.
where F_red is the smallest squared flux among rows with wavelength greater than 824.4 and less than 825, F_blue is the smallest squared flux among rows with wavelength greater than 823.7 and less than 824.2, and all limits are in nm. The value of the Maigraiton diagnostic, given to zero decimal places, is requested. 714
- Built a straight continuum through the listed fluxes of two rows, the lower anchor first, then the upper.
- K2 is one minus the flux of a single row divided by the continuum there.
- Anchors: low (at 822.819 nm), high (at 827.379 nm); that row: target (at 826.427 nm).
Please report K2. 0.15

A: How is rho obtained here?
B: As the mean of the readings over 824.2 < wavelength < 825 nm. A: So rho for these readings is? 58.9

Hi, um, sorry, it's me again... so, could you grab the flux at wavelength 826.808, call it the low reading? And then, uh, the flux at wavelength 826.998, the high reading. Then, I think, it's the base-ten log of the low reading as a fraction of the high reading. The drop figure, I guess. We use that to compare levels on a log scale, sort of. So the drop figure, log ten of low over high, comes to 0.017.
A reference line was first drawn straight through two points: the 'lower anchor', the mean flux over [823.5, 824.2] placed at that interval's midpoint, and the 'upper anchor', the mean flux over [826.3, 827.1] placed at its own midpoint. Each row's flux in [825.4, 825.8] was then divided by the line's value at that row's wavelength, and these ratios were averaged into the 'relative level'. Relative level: 0.91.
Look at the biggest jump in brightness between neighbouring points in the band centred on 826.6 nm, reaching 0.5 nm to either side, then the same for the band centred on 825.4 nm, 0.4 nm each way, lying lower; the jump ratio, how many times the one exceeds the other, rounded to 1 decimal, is 1.4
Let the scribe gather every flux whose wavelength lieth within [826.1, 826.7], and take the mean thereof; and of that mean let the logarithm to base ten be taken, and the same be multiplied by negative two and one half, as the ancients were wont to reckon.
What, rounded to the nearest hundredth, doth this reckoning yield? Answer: -4.38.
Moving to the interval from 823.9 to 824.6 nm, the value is -4.46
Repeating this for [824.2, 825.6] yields -4.38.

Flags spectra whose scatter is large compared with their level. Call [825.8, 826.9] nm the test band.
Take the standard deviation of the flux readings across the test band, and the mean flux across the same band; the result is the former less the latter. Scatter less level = -54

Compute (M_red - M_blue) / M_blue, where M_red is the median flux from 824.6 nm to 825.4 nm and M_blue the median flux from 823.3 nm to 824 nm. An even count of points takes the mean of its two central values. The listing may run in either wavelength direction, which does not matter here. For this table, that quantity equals -0.15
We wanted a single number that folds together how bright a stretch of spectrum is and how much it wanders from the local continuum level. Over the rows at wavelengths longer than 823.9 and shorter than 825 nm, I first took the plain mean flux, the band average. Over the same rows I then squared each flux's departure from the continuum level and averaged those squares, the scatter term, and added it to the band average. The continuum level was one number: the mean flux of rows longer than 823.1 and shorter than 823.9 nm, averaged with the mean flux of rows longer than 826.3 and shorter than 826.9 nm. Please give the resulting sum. 72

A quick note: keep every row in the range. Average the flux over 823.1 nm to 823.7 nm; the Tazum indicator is 61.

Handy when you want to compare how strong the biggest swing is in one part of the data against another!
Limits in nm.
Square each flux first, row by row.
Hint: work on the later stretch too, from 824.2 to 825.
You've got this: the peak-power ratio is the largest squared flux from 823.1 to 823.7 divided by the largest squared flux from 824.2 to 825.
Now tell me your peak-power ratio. 0.99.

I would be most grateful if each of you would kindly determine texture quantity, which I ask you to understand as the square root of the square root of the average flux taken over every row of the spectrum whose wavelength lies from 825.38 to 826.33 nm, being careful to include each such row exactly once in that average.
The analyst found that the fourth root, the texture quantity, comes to 2.72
